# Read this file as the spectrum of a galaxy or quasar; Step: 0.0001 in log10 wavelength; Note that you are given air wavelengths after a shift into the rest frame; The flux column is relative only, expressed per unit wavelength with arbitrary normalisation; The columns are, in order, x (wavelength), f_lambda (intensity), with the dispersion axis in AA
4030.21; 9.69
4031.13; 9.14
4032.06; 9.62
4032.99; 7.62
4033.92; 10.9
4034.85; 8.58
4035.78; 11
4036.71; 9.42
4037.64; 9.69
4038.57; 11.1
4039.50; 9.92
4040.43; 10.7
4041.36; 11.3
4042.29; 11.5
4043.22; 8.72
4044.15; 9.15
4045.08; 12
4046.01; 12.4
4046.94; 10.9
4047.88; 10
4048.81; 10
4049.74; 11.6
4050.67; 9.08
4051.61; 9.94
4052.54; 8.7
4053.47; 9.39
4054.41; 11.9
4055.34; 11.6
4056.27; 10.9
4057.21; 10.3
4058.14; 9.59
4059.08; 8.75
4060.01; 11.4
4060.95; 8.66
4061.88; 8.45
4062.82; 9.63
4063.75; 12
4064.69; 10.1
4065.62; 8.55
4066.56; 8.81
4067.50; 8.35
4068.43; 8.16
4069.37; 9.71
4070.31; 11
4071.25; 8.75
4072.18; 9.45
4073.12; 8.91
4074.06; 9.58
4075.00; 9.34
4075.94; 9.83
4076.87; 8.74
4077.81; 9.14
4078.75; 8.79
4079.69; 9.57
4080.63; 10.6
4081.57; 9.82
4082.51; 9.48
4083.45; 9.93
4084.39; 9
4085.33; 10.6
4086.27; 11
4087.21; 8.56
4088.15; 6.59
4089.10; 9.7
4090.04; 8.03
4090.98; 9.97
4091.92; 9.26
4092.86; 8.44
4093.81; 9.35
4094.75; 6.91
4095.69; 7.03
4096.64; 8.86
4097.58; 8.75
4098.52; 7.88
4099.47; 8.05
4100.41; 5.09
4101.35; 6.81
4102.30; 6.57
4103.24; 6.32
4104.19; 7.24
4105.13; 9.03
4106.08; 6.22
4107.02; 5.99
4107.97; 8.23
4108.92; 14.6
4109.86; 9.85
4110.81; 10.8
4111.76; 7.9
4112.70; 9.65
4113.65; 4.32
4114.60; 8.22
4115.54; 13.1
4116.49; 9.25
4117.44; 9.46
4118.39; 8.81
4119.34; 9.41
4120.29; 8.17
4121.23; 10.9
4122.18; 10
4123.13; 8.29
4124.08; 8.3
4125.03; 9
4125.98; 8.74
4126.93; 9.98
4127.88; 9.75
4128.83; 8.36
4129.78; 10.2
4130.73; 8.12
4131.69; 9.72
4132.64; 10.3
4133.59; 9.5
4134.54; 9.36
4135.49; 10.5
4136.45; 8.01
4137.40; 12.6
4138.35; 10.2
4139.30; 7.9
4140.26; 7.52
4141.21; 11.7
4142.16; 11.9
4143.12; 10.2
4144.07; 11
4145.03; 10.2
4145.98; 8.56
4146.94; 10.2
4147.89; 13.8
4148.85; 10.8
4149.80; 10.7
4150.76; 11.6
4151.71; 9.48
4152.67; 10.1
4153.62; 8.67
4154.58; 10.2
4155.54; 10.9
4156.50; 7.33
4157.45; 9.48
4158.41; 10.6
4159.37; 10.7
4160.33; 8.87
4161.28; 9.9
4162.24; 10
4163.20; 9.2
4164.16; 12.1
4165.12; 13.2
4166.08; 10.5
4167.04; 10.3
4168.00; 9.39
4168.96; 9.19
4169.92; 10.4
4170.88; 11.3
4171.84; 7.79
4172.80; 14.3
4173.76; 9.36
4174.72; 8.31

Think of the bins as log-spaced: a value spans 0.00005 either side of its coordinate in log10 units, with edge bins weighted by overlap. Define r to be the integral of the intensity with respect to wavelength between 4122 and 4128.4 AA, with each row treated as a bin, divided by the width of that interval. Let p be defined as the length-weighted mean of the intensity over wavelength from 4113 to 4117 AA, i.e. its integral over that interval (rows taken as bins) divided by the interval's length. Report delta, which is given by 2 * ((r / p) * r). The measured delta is 19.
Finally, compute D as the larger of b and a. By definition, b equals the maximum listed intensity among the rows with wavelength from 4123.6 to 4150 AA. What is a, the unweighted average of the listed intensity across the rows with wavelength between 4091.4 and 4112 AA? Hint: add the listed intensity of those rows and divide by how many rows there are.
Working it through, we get 13.8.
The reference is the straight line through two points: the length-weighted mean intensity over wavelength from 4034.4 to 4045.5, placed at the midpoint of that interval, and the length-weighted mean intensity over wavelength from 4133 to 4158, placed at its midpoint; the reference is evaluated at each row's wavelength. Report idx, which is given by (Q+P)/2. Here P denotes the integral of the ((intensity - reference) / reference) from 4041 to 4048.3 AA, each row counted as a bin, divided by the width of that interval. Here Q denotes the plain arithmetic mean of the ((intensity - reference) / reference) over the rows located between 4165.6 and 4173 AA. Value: 0.04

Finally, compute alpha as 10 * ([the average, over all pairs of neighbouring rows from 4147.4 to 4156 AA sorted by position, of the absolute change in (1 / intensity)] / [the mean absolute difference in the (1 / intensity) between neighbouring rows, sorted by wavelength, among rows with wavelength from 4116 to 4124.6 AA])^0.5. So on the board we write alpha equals 10.0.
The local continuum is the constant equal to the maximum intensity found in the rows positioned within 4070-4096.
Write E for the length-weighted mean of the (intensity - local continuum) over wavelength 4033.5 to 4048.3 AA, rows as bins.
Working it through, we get -0.54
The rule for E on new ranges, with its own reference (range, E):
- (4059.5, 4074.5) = -1.53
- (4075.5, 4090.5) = -1.66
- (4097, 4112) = -2.91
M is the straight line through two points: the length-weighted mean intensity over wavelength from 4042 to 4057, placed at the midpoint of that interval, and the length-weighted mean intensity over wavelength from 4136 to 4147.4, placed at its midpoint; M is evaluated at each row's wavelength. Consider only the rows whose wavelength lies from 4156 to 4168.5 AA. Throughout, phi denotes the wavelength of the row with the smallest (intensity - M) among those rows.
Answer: 4156.50 AA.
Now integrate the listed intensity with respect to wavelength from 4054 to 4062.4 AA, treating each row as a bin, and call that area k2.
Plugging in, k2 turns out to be 85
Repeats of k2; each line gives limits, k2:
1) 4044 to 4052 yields 85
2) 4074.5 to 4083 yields 81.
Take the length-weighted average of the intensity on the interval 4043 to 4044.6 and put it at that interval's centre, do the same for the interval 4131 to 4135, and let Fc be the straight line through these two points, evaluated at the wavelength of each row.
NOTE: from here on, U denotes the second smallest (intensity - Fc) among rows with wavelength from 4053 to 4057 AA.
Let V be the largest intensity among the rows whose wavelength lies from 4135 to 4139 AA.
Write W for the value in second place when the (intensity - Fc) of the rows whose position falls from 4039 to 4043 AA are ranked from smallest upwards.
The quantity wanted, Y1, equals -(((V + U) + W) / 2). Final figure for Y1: -8.1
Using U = 1.8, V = 12.6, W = 1.8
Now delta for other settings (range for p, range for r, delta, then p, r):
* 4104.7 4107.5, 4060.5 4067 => 25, 7.0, 9.5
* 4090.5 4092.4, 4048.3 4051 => 22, 9.6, 10.3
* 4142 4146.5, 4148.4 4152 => 22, 10.2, 10.7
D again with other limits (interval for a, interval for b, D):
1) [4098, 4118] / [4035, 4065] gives 12.4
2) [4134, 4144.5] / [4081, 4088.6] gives 11.0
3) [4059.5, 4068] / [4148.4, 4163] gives 11.6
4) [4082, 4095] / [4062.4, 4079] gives 12.0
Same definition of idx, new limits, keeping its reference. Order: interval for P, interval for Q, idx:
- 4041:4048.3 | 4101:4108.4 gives -0.13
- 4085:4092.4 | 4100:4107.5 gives -0.22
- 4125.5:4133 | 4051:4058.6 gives -0.03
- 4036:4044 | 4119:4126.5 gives -0.05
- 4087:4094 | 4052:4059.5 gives -0.08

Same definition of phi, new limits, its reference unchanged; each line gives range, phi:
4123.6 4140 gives 4139.30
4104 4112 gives 4107.02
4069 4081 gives 4071.25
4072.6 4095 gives 4088.15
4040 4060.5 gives 4043.22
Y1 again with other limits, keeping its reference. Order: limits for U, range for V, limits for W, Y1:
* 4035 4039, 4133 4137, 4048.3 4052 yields -6.1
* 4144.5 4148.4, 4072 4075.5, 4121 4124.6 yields -4.4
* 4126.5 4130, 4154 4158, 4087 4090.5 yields -4.9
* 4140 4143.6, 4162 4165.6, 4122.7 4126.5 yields -6.2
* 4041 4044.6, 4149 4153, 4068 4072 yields -5.7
